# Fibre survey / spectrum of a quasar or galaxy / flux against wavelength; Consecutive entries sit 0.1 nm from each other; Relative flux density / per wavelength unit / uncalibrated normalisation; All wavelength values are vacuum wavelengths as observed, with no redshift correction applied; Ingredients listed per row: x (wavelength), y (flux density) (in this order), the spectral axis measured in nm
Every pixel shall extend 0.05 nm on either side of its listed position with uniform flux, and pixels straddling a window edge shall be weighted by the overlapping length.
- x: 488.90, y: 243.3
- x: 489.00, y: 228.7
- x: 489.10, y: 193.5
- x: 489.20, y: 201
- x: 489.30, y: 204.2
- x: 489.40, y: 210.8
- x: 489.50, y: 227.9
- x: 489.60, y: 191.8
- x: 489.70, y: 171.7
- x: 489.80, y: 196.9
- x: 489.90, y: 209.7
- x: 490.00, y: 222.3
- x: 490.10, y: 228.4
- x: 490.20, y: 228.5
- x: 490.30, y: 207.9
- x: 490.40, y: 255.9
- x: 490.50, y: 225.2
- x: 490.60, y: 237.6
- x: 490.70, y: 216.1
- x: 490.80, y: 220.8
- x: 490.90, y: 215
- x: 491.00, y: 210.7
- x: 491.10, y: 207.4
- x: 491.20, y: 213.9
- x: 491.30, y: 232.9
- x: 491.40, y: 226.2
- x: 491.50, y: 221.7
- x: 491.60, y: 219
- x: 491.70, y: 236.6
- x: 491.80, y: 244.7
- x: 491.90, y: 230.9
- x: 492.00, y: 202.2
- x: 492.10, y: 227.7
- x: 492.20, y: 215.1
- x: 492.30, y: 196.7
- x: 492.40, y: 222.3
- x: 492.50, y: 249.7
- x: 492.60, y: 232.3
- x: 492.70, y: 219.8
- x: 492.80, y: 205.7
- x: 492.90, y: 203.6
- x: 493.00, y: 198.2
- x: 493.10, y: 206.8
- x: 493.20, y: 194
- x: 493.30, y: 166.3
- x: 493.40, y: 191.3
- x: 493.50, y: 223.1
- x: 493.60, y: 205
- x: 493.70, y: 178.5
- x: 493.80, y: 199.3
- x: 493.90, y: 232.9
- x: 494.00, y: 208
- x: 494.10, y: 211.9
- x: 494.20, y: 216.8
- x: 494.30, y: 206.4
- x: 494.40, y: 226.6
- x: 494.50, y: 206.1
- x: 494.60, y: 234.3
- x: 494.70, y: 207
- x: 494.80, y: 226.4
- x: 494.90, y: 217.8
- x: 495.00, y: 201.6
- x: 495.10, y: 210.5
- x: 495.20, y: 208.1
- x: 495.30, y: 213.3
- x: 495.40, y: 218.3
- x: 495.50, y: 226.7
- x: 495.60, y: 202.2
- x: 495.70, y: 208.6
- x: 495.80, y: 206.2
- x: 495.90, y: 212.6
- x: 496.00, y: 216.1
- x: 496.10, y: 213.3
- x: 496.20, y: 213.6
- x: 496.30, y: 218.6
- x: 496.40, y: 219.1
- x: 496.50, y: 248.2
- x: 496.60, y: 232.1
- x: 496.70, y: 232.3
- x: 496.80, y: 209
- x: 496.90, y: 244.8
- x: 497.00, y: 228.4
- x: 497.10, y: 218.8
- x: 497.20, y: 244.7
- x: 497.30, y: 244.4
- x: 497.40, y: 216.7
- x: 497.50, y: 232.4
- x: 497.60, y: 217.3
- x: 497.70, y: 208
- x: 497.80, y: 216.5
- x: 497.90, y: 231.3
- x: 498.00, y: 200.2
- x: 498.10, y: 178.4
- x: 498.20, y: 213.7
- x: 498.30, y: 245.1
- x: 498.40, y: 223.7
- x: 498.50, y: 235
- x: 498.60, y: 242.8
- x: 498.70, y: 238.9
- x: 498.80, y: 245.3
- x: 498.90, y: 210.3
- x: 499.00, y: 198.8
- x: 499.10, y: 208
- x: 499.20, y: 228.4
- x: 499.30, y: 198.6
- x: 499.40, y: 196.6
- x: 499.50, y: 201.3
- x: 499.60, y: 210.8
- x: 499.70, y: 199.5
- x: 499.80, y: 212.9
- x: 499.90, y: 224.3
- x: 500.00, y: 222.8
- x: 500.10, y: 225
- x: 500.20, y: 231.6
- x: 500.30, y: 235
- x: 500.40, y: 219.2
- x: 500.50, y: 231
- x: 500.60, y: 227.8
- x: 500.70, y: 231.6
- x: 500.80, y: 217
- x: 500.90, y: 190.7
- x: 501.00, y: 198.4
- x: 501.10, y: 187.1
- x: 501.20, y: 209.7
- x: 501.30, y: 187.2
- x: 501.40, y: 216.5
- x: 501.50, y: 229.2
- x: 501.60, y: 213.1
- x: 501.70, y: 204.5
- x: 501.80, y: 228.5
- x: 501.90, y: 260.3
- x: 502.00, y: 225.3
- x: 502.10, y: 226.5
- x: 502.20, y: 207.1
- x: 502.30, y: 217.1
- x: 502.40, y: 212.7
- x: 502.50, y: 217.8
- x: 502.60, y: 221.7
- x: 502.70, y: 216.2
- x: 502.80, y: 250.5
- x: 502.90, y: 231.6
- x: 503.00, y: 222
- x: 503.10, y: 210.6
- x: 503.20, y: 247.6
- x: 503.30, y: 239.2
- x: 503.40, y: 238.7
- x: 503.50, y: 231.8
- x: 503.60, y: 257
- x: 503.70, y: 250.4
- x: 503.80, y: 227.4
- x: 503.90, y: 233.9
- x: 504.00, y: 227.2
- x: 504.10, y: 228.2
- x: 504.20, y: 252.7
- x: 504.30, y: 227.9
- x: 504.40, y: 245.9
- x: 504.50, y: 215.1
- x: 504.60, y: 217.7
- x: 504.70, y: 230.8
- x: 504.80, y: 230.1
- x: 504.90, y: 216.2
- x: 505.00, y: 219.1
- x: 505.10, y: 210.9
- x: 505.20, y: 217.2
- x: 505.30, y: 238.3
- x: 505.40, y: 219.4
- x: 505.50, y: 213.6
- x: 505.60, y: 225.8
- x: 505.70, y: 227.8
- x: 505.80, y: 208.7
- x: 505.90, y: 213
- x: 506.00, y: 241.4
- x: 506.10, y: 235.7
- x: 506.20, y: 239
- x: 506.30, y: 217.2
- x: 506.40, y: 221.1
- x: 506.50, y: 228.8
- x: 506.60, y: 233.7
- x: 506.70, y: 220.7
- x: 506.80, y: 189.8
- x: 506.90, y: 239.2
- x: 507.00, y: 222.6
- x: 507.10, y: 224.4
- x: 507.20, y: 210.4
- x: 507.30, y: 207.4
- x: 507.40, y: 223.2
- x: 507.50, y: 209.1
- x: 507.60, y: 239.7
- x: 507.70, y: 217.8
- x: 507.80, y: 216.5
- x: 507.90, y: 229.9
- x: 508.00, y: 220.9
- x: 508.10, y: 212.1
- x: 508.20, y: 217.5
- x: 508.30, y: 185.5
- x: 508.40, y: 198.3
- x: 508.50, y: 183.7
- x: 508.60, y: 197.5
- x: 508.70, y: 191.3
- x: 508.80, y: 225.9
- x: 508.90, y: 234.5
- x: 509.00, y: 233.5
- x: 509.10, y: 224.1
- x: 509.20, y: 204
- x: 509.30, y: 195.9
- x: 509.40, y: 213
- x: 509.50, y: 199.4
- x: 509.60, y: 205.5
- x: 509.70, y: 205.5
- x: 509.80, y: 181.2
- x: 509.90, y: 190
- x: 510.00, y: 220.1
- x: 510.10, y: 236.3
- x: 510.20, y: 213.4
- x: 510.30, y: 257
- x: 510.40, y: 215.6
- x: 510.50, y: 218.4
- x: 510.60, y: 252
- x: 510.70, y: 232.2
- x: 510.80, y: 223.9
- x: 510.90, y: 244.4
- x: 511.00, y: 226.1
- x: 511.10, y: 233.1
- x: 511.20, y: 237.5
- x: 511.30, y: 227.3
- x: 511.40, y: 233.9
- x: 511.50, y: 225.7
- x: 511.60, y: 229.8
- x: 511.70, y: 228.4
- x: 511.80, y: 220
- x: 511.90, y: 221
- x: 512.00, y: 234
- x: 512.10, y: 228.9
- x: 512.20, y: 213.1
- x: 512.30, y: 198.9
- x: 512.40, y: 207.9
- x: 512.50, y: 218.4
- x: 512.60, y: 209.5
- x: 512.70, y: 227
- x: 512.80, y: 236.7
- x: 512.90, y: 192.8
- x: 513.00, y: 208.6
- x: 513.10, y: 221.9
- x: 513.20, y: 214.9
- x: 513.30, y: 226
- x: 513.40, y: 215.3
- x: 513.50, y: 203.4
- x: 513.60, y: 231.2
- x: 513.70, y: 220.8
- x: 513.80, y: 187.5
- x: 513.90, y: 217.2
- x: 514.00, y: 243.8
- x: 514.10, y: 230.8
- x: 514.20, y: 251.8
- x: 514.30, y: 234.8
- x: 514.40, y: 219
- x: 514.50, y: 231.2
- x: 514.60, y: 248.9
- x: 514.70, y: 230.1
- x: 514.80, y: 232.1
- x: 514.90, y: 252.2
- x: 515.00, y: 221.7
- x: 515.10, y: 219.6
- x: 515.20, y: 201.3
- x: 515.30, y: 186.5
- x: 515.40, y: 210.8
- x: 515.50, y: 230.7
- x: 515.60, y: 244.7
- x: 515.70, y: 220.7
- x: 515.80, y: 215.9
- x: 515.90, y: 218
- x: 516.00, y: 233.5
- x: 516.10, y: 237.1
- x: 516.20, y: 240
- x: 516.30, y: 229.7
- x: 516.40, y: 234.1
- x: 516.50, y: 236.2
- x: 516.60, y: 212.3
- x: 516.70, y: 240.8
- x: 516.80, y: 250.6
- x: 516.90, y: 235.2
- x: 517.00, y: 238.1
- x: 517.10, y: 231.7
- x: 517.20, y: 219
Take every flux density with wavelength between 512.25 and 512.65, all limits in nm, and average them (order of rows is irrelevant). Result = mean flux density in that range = 209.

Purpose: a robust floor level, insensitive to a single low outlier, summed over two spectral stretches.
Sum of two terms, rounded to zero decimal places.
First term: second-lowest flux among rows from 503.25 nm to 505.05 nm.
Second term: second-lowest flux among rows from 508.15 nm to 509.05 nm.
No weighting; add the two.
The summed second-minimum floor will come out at 402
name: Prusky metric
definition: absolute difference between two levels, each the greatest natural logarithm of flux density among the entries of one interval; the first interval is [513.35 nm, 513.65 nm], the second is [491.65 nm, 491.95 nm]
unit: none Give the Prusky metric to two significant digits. 0.057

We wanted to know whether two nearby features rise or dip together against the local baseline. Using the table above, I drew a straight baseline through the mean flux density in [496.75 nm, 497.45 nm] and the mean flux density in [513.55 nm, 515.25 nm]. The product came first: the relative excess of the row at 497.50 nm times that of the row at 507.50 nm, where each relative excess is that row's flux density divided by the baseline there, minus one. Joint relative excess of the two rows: -0.0011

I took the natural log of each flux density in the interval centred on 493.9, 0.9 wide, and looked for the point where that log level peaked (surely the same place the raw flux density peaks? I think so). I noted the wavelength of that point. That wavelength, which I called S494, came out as 493.90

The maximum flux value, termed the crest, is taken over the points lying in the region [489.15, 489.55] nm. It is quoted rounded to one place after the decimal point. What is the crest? 227.9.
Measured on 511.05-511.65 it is 237.5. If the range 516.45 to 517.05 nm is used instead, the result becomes 250.6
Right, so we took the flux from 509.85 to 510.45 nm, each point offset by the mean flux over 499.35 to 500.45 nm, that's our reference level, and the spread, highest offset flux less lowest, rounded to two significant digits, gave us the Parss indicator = 67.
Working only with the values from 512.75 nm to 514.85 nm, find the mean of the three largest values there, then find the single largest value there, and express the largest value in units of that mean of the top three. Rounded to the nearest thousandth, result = 1.015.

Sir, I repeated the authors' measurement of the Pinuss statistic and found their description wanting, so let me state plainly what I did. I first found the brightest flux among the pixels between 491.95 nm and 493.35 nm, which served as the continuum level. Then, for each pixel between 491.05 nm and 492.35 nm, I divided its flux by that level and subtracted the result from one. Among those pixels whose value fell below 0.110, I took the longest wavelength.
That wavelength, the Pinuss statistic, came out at 492.10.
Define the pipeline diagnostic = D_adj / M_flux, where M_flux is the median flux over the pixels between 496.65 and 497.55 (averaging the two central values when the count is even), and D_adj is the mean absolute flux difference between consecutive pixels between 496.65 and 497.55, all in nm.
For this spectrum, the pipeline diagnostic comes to 0.083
